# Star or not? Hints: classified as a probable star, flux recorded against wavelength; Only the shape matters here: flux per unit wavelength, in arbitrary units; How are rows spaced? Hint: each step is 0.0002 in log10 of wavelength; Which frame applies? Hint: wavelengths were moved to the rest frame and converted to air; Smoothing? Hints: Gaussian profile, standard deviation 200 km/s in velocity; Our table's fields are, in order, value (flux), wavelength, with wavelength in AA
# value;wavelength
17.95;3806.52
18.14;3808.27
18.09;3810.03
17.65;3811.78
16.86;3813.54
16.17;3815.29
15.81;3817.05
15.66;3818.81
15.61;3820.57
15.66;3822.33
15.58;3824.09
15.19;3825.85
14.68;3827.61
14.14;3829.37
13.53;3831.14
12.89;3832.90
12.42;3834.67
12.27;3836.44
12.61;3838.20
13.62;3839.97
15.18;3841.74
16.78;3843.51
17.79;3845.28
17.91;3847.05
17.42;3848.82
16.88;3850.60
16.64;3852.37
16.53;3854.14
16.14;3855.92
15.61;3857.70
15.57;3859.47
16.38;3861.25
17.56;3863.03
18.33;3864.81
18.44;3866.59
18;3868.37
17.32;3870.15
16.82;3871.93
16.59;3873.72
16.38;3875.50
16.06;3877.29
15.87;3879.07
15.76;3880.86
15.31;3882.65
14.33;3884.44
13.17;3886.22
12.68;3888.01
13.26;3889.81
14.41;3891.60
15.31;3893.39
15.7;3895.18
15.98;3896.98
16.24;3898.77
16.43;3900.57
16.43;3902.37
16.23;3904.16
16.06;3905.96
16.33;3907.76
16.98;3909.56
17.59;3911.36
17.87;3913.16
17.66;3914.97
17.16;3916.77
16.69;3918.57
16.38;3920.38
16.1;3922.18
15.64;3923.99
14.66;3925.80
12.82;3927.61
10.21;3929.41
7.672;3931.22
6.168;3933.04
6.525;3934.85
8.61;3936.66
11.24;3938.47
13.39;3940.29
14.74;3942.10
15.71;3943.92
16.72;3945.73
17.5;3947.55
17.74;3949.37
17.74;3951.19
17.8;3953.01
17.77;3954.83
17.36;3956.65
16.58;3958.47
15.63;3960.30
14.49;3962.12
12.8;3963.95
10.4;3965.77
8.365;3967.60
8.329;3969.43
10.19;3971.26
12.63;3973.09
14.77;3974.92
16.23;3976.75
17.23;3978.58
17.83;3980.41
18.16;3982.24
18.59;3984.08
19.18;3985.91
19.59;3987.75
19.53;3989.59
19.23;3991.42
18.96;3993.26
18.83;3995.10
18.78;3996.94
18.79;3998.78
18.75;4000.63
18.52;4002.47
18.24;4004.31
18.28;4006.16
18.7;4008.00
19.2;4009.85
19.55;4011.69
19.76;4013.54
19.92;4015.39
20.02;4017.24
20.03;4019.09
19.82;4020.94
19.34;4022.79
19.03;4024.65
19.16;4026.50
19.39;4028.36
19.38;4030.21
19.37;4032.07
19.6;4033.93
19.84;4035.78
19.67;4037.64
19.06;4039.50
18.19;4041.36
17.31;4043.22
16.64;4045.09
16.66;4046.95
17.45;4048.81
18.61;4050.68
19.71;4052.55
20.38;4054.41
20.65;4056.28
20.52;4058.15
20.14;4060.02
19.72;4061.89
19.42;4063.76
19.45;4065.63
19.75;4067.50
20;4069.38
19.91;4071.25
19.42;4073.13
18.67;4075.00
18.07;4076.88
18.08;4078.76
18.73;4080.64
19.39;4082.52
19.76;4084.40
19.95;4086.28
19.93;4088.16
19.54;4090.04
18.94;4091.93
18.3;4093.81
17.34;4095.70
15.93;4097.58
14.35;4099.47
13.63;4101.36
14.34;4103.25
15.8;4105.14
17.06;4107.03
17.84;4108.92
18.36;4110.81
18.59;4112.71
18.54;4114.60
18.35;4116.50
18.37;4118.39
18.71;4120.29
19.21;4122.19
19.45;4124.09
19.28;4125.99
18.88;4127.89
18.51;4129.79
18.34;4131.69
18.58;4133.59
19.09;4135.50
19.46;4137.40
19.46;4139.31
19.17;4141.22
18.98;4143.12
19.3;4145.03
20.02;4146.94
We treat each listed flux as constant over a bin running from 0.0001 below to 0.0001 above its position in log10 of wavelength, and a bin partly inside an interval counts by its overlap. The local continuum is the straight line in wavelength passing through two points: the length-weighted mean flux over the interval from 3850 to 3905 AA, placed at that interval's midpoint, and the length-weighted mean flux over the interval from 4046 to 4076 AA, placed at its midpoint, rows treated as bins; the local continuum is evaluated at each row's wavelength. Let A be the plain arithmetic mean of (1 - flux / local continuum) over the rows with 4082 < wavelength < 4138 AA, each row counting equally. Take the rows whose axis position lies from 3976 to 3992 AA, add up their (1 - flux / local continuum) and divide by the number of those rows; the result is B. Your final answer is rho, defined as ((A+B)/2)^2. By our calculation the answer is 0.002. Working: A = 0.11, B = -0.02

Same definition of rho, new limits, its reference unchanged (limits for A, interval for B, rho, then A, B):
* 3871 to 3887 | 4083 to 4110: 0.007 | 0.03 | 0.14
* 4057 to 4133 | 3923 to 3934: 0.043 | 0.08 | 0.34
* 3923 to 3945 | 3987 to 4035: 0.021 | 0.33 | -0.04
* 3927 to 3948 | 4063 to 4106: 0.039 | 0.31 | 0.08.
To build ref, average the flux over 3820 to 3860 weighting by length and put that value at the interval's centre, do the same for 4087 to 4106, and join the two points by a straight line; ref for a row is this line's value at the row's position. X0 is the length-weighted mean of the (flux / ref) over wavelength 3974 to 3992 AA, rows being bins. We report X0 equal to 1.12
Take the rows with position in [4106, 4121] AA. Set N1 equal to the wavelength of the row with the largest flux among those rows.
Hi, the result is 4120.29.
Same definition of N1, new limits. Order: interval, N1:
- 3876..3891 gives 3877.29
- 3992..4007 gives 3993.26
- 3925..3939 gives 3925.80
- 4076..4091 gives 4086.28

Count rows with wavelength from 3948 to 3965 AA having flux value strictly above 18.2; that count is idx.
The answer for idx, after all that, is 0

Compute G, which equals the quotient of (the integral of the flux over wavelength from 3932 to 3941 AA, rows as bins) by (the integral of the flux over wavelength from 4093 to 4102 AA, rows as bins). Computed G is 0.6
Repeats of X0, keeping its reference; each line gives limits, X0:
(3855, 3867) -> 1.09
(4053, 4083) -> 1.17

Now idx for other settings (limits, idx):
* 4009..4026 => 9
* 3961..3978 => 0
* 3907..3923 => 0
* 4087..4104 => 4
